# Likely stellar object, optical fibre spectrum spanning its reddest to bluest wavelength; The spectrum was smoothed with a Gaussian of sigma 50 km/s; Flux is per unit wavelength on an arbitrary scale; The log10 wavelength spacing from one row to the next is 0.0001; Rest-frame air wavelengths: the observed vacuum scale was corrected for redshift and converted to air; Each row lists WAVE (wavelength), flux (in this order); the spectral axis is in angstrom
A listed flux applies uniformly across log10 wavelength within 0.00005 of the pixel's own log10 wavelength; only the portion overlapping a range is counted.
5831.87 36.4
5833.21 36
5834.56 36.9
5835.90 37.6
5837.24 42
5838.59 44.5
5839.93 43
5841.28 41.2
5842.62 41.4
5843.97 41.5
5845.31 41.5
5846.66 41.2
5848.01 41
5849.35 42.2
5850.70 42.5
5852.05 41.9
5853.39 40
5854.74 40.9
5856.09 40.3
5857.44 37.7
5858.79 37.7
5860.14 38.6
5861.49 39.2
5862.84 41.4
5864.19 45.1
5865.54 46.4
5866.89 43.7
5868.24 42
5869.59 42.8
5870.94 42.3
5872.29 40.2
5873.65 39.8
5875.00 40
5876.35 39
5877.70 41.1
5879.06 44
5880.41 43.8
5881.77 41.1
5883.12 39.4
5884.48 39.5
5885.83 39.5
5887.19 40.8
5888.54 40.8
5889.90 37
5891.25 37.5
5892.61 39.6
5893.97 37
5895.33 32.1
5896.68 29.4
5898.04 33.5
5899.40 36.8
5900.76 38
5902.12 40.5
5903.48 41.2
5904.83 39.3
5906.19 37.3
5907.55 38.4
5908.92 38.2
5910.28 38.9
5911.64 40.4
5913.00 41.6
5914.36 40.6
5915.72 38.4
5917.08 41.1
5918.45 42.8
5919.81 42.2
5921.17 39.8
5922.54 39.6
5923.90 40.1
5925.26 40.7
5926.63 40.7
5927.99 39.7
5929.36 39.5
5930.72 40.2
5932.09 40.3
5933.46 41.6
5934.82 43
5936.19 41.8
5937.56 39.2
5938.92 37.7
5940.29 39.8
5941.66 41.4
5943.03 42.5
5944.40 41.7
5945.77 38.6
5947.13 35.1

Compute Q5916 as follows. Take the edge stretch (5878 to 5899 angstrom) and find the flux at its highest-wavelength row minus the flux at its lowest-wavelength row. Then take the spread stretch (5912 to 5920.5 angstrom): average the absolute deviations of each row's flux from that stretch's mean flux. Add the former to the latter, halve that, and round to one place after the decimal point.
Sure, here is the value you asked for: -4.7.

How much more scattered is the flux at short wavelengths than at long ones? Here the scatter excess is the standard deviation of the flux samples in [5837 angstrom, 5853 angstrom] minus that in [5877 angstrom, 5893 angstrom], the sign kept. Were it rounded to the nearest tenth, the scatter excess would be -1.1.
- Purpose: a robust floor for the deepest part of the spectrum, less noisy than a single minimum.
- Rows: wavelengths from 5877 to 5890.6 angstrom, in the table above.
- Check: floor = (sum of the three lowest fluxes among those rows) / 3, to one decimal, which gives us 38.6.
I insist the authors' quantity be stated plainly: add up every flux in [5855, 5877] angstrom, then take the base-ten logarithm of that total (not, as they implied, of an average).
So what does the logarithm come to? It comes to 2.82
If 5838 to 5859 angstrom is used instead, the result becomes 2.82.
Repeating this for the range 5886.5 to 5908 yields 2.78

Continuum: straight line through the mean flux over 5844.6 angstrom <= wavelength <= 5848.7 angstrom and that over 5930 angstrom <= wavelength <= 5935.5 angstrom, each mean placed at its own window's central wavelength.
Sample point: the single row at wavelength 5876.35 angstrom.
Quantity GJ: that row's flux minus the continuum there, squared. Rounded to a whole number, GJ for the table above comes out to 5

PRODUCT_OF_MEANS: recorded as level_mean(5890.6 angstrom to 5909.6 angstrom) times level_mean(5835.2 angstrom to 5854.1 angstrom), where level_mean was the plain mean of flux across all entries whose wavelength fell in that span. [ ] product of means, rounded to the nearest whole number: 1539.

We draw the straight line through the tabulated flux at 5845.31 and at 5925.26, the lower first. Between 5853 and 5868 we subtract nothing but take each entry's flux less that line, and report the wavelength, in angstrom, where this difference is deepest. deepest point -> 5857.44 angstrom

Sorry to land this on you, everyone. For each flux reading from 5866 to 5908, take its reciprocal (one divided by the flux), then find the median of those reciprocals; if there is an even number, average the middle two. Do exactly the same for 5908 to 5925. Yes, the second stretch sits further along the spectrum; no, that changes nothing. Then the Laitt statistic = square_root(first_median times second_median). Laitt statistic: 0.0250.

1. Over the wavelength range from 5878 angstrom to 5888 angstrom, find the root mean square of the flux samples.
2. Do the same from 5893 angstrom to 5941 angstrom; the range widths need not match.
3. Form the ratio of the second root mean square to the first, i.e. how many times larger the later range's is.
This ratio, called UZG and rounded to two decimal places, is 0.95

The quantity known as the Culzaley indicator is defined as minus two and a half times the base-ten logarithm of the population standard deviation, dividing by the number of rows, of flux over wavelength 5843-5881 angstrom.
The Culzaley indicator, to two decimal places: -0.78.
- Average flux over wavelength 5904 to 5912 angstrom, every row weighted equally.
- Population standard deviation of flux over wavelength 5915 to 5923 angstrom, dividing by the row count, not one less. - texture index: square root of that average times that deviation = 7.7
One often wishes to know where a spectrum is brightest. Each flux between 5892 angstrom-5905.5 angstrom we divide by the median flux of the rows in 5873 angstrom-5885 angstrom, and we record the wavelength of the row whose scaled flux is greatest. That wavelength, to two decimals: 5903.48 angstrom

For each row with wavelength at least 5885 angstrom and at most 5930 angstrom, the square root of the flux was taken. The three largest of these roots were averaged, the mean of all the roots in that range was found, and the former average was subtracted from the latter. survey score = -0.26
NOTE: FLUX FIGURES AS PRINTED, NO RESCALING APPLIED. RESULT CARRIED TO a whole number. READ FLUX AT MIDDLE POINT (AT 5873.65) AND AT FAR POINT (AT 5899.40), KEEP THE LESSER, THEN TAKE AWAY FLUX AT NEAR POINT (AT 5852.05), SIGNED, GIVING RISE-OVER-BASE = -5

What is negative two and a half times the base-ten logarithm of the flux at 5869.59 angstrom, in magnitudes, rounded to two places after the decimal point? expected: -4.08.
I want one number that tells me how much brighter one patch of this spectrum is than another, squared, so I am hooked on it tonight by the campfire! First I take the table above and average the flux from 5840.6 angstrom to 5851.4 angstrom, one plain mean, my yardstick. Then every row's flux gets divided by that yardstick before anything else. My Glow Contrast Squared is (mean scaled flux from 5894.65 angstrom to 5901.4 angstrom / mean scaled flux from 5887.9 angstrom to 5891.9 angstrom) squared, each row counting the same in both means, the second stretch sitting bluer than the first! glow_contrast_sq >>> 0.78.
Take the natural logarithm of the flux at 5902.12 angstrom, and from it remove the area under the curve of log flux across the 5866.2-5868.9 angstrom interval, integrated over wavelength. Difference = -6.45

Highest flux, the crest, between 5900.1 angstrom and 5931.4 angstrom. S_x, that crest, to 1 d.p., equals 42.8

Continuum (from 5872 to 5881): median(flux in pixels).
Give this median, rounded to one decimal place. 40.2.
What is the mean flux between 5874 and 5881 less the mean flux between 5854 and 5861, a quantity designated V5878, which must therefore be 2.5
